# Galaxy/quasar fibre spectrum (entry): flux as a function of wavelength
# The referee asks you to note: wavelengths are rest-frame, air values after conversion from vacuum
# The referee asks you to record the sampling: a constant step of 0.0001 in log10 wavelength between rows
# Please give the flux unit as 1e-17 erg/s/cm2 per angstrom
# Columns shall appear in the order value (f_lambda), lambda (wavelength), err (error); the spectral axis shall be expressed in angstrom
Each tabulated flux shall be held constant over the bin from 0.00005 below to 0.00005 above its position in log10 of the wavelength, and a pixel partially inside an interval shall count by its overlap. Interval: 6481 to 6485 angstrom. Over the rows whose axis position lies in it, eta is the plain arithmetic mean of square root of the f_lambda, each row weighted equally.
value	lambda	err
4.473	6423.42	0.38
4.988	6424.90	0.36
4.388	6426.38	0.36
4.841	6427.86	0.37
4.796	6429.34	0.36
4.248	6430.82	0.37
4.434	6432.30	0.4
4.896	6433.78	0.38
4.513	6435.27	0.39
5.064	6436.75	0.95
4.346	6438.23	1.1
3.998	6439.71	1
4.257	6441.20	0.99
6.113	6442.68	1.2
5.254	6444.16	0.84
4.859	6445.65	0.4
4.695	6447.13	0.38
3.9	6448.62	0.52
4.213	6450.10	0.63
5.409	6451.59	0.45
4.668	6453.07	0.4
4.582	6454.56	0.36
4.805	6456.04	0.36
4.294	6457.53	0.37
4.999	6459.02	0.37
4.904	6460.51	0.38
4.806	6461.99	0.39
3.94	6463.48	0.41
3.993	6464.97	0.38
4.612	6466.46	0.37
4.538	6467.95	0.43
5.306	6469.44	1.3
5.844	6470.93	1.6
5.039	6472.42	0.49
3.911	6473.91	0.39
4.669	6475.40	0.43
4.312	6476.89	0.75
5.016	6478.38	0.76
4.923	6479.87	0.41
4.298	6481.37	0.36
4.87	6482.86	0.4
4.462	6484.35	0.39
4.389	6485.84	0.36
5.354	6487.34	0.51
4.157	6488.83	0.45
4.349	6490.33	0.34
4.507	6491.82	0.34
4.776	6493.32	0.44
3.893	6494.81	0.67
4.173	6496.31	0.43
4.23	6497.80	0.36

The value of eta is 2.13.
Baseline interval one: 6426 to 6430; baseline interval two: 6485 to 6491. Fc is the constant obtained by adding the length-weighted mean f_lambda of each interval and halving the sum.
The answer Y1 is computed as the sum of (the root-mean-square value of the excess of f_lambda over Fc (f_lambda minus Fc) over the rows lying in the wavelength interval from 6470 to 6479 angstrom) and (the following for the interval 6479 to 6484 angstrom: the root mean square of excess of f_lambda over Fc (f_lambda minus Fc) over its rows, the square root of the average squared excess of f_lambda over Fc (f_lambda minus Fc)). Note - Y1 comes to 0.9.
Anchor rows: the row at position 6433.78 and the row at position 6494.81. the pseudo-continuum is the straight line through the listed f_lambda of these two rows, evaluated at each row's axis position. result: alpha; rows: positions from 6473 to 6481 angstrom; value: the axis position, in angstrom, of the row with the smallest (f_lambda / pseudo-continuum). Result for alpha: 6473.91 angstrom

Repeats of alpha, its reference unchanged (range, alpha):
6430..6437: 6430.82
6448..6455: 6448.62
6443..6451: 6448.62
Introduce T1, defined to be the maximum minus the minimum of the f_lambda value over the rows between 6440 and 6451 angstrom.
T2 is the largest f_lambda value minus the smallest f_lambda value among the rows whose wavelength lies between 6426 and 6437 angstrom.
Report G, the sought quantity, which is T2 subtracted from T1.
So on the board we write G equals 1.4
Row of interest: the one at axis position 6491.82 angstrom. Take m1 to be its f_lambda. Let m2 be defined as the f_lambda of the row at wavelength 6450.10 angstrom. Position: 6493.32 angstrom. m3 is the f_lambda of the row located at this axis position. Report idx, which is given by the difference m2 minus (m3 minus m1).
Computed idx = 3.94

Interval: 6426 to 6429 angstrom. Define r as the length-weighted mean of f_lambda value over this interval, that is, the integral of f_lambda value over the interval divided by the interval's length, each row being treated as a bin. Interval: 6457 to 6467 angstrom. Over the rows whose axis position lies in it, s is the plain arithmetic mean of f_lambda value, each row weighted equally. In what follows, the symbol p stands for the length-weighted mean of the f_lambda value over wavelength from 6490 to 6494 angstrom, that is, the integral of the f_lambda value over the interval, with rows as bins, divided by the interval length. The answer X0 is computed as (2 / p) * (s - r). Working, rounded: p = 4.56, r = 4.7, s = 4.51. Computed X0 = -0.07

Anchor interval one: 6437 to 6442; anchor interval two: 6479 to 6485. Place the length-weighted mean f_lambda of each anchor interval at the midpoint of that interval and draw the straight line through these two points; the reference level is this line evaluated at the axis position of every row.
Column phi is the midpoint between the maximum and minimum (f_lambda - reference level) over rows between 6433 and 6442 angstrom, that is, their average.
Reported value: 0.23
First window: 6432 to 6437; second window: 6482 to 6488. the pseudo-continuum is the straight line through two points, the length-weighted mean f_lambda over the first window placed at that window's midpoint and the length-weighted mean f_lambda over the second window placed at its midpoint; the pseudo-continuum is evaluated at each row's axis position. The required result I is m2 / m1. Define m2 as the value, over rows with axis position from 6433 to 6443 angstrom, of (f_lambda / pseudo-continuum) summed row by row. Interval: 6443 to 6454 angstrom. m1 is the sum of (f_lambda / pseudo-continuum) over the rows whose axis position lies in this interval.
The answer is 1.01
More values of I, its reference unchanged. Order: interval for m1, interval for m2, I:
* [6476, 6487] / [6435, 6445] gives 1.05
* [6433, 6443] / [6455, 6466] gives 0.95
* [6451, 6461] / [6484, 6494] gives 0.95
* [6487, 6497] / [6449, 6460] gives 1.06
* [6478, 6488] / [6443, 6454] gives 1.00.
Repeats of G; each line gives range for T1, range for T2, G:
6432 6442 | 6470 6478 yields -0.9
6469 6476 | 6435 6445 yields -0.2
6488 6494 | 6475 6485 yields -0.1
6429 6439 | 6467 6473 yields -0.5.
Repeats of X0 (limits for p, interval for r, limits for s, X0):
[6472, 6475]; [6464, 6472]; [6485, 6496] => -0.16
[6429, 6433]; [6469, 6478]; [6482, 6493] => -0.11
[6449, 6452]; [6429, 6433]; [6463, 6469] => -0.08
